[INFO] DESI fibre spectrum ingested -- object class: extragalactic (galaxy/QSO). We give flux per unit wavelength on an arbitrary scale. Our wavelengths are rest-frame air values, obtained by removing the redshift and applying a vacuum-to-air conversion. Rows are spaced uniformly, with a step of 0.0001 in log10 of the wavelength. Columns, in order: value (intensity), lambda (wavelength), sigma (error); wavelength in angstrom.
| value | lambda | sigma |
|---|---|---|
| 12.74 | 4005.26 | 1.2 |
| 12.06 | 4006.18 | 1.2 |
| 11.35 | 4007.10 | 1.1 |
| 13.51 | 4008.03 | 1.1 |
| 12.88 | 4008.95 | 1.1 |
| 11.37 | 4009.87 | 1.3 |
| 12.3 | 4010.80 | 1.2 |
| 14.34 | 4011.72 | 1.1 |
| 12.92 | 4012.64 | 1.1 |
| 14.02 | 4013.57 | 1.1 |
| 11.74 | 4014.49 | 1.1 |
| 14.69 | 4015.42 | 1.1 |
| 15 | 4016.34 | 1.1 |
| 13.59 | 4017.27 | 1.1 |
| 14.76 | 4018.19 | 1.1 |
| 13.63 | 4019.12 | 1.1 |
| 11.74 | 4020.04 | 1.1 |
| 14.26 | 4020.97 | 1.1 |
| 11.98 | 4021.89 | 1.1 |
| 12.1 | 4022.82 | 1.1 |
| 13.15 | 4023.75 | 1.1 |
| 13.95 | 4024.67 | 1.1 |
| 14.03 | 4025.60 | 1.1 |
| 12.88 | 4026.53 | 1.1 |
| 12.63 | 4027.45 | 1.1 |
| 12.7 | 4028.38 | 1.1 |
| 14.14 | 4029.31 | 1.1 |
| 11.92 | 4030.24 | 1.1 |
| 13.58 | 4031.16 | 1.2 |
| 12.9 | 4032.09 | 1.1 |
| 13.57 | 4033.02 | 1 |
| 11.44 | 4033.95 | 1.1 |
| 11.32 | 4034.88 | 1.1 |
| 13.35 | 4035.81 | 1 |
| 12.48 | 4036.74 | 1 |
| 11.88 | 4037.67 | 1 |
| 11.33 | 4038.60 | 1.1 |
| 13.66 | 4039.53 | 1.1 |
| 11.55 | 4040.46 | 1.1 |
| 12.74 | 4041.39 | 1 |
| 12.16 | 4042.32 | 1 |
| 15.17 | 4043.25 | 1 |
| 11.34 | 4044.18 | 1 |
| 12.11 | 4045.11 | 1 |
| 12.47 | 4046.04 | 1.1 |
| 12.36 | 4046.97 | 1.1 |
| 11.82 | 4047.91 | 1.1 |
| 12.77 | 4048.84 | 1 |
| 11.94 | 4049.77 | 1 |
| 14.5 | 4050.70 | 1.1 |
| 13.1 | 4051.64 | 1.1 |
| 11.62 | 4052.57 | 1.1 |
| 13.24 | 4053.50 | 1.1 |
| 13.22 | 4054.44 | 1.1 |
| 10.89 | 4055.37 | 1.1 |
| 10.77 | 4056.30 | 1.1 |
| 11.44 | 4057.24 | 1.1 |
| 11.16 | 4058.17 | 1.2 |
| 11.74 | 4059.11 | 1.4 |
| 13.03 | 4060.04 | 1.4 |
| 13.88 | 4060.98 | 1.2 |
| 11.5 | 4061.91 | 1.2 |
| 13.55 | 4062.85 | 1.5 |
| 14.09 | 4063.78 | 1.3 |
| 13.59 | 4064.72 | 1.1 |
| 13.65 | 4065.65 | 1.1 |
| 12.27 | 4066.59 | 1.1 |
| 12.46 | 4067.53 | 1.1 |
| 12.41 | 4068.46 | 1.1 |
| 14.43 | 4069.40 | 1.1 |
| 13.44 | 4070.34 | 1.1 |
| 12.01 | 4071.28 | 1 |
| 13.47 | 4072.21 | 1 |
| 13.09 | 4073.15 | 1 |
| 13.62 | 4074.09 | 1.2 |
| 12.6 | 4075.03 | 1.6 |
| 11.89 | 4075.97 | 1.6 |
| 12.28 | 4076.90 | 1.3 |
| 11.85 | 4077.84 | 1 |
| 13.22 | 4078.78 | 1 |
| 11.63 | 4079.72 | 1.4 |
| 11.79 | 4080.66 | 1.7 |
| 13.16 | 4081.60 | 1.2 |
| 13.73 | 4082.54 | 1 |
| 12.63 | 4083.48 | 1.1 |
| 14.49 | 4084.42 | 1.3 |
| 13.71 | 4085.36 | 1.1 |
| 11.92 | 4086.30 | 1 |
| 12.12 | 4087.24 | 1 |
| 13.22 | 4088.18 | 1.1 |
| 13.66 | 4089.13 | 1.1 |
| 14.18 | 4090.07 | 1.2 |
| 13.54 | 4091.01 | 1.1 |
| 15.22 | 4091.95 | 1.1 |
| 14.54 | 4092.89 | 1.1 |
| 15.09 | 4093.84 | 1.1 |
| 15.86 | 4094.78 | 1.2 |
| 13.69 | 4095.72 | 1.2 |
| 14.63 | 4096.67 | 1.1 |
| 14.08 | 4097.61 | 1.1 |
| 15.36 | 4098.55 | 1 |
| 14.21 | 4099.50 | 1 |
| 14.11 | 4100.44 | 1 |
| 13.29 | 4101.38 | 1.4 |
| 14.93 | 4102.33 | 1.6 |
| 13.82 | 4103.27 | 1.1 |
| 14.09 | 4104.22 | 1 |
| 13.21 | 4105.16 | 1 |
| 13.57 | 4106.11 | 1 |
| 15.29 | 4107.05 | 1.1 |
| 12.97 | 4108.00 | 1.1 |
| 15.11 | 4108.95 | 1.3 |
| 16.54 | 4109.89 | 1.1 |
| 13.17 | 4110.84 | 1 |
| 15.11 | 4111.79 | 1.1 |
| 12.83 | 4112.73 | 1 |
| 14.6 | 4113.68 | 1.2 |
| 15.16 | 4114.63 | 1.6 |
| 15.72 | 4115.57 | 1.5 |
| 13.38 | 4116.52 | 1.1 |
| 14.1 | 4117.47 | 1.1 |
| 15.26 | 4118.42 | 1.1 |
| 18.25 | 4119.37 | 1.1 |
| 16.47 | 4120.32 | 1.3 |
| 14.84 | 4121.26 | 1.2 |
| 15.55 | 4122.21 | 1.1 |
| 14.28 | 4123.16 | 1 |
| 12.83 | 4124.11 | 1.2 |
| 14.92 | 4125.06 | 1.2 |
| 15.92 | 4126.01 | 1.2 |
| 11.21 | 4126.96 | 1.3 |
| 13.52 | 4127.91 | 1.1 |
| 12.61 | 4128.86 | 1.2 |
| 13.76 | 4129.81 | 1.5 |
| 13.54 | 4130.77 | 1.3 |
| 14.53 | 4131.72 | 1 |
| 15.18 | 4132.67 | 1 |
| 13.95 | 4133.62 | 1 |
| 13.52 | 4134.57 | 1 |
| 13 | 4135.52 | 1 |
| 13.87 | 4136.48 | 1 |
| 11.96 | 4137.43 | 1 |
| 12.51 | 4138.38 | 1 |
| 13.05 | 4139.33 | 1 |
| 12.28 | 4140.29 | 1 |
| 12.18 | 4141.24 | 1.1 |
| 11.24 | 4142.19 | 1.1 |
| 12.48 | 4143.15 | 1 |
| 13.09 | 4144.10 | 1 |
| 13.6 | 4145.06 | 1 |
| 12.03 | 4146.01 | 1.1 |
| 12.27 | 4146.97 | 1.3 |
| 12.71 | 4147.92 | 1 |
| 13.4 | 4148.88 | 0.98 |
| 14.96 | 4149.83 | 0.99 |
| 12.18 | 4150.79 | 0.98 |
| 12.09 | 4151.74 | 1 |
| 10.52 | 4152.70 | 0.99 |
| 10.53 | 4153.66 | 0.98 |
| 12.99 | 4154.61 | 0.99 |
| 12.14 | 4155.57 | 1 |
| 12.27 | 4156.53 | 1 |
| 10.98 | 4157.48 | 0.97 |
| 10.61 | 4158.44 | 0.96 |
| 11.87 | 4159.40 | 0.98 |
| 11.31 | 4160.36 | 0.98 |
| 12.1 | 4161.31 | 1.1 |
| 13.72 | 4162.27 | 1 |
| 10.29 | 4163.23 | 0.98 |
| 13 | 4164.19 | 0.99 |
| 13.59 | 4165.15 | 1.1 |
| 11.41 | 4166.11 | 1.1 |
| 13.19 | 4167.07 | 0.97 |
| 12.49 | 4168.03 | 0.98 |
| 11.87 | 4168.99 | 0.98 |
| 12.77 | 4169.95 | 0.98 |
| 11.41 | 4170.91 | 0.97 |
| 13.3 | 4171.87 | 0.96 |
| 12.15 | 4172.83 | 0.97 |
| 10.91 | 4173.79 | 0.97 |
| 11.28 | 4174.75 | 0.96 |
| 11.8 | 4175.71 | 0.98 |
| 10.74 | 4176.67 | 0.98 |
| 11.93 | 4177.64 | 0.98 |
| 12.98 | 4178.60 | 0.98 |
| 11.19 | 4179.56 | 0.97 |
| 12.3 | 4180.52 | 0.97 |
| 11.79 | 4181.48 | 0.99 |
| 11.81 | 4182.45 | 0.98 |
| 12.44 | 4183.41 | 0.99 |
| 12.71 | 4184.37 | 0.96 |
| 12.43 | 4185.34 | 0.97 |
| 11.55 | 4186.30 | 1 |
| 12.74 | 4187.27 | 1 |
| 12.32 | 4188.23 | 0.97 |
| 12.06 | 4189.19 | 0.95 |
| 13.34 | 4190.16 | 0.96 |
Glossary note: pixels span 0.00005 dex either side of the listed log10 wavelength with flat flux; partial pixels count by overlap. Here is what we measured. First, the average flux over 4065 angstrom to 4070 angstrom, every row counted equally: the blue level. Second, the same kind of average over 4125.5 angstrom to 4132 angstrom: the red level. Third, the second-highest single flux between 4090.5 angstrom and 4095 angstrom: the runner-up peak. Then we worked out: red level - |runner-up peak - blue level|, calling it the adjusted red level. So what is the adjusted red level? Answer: 11.4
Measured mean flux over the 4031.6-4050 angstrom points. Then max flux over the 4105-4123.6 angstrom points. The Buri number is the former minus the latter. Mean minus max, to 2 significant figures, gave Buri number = -5.8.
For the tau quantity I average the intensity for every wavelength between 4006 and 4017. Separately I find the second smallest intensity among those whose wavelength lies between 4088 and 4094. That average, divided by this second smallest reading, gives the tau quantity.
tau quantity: 0.96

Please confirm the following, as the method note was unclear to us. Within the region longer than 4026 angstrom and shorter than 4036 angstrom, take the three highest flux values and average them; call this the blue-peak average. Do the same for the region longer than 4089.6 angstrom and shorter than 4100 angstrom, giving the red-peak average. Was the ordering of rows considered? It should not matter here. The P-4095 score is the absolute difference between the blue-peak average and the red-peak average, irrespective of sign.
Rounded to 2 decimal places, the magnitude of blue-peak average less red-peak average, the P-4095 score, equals 1.72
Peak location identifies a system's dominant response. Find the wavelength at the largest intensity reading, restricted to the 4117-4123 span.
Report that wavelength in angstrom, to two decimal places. 4119.37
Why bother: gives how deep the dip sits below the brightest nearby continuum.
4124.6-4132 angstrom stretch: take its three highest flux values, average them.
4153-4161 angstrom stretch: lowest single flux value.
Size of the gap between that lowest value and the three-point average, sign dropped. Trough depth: 4.6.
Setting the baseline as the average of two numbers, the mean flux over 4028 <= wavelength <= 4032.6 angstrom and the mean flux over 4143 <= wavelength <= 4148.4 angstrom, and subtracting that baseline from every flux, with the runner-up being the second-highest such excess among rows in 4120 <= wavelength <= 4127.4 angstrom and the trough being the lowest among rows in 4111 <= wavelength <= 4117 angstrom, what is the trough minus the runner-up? -3.1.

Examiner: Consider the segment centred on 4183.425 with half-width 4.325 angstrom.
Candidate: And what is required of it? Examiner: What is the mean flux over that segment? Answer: 12.1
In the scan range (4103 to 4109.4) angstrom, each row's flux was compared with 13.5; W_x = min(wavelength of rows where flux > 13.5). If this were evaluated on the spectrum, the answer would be 4103.27 angstrom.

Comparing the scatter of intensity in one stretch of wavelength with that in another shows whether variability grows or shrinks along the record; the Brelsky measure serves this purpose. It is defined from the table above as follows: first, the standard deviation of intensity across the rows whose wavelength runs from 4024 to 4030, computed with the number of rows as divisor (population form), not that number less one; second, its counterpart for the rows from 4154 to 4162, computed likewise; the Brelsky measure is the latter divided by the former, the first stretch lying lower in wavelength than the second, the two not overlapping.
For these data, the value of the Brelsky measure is 1.10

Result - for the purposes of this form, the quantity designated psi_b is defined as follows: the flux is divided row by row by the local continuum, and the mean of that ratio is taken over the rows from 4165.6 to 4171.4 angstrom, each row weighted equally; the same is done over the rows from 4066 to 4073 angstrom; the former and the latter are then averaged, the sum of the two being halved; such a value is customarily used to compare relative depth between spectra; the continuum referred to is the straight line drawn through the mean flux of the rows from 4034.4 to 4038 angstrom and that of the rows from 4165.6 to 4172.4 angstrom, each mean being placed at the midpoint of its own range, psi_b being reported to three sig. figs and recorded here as 1.02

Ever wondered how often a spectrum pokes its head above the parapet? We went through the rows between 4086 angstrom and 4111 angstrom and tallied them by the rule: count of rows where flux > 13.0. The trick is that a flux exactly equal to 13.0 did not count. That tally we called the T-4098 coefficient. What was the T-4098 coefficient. 24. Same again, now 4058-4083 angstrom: 14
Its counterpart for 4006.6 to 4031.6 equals 14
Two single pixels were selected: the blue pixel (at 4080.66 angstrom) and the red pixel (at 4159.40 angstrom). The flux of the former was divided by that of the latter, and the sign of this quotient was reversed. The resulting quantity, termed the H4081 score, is -0.993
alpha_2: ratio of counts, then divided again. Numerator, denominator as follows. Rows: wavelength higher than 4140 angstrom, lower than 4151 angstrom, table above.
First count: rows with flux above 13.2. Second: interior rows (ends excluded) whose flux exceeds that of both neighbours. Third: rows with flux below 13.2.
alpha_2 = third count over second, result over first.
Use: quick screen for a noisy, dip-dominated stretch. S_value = 1.5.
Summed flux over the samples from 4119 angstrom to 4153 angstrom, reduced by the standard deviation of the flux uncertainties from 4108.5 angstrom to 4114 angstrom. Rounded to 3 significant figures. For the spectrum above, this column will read 484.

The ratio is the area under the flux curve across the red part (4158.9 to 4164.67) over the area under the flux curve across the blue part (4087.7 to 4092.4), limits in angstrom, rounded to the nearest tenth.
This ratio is 1.1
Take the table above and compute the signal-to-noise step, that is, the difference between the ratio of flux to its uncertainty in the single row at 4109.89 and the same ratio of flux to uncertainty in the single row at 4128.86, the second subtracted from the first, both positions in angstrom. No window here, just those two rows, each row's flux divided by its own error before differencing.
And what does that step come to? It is 5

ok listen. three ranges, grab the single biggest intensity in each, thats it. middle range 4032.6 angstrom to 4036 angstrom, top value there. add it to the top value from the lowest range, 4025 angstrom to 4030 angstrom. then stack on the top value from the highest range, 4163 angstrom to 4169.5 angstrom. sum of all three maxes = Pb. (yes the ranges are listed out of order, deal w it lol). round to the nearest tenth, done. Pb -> 41.3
